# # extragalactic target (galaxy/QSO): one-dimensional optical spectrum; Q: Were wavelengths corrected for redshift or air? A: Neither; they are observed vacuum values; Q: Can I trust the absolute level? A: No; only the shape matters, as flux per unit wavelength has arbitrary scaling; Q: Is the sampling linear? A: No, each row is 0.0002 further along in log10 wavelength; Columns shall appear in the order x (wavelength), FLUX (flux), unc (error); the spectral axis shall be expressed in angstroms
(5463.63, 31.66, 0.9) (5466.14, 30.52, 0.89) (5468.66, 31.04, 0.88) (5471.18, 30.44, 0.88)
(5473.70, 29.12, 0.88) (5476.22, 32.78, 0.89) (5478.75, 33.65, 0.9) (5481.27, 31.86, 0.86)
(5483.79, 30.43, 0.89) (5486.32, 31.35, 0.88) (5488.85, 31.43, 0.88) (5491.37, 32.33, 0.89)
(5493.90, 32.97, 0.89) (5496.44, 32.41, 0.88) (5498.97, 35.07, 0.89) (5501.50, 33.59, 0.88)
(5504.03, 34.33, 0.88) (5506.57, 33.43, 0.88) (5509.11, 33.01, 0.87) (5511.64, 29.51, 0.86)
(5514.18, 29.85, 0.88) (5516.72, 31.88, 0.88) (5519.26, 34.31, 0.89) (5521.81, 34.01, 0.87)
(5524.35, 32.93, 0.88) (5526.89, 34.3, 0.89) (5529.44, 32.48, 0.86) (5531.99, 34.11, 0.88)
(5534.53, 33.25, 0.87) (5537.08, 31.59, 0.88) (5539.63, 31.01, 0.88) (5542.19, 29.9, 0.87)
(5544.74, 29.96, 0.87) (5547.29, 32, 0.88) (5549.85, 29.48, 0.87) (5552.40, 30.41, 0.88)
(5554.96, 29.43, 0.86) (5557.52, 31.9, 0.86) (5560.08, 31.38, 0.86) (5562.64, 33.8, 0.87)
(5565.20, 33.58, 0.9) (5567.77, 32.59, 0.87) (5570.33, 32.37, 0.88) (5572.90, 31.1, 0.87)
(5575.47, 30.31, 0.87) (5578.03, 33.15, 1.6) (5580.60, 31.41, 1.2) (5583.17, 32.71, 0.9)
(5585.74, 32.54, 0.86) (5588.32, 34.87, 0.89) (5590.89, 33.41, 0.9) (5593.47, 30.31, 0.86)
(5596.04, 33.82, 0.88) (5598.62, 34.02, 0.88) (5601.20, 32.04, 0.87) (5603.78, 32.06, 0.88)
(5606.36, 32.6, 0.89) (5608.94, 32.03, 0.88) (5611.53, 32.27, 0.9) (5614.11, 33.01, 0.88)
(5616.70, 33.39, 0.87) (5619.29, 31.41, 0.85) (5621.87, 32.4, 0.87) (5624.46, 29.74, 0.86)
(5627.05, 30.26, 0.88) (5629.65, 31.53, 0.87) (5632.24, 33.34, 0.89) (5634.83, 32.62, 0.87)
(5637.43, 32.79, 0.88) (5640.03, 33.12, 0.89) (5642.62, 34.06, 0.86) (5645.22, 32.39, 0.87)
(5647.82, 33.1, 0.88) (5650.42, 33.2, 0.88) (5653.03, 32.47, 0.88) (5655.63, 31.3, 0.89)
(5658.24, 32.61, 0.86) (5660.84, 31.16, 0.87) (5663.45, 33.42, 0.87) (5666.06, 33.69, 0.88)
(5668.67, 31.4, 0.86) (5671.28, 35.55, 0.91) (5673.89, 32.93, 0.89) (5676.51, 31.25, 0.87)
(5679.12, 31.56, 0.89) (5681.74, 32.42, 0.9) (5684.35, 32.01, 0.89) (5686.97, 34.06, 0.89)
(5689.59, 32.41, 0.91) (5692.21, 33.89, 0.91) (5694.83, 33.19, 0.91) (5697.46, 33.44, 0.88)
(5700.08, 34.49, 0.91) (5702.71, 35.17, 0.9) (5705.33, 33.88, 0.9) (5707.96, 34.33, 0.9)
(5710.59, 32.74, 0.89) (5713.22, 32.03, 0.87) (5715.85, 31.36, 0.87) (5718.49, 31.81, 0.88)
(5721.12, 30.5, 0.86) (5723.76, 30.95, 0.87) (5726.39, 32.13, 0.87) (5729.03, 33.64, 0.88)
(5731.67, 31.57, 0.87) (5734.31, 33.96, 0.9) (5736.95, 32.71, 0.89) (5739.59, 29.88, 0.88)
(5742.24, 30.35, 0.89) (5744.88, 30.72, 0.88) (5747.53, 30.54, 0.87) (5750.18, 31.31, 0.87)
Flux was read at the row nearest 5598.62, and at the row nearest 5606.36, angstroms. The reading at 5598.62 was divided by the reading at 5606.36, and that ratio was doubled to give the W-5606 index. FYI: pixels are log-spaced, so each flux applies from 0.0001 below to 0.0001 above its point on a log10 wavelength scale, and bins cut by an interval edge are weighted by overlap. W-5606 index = 2.09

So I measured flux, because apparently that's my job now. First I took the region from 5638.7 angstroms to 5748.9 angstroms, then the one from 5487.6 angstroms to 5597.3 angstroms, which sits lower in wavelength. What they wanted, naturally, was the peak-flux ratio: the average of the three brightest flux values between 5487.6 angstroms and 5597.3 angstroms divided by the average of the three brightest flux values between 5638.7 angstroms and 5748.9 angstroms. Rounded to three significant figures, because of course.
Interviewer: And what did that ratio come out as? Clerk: 0.991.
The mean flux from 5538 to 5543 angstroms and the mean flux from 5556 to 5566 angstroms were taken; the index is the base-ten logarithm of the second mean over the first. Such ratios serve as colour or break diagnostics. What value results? 0.03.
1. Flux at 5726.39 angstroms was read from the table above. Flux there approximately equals 32.13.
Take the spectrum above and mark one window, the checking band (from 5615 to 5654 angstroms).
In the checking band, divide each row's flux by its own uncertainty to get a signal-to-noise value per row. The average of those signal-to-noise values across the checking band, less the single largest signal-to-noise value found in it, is -2.52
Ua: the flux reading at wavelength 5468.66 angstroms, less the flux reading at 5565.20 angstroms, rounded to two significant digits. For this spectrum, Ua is -2.5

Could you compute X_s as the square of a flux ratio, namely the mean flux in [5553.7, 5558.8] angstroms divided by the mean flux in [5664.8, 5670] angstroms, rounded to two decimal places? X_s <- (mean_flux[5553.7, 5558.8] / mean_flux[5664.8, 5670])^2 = 0.89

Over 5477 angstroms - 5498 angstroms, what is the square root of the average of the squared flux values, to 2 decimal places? 32.07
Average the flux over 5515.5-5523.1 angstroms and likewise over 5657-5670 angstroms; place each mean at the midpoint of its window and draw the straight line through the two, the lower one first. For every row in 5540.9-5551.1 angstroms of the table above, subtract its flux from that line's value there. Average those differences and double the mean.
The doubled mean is 5.8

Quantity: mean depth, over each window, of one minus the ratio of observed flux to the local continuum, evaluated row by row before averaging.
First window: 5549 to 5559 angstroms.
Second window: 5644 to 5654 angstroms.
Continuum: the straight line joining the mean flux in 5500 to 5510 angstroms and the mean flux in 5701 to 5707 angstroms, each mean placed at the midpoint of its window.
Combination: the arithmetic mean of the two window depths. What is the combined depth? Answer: 0.073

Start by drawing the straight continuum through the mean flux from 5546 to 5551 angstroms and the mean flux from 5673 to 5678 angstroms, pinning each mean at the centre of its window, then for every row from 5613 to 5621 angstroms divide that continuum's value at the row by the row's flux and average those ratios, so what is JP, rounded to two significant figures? 0.97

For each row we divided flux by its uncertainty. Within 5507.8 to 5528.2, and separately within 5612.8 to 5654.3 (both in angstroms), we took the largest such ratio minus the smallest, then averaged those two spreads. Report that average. 5.2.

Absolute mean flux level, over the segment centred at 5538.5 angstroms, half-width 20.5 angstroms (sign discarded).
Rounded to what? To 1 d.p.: 31.9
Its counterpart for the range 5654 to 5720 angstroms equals 32.9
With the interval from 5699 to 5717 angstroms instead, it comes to 33.4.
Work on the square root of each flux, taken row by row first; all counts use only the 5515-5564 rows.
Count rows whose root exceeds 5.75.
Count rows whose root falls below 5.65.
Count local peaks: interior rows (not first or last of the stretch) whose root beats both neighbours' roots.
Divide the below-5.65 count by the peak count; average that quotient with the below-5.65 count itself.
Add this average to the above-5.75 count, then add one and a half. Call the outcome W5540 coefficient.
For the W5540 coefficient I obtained 13.3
